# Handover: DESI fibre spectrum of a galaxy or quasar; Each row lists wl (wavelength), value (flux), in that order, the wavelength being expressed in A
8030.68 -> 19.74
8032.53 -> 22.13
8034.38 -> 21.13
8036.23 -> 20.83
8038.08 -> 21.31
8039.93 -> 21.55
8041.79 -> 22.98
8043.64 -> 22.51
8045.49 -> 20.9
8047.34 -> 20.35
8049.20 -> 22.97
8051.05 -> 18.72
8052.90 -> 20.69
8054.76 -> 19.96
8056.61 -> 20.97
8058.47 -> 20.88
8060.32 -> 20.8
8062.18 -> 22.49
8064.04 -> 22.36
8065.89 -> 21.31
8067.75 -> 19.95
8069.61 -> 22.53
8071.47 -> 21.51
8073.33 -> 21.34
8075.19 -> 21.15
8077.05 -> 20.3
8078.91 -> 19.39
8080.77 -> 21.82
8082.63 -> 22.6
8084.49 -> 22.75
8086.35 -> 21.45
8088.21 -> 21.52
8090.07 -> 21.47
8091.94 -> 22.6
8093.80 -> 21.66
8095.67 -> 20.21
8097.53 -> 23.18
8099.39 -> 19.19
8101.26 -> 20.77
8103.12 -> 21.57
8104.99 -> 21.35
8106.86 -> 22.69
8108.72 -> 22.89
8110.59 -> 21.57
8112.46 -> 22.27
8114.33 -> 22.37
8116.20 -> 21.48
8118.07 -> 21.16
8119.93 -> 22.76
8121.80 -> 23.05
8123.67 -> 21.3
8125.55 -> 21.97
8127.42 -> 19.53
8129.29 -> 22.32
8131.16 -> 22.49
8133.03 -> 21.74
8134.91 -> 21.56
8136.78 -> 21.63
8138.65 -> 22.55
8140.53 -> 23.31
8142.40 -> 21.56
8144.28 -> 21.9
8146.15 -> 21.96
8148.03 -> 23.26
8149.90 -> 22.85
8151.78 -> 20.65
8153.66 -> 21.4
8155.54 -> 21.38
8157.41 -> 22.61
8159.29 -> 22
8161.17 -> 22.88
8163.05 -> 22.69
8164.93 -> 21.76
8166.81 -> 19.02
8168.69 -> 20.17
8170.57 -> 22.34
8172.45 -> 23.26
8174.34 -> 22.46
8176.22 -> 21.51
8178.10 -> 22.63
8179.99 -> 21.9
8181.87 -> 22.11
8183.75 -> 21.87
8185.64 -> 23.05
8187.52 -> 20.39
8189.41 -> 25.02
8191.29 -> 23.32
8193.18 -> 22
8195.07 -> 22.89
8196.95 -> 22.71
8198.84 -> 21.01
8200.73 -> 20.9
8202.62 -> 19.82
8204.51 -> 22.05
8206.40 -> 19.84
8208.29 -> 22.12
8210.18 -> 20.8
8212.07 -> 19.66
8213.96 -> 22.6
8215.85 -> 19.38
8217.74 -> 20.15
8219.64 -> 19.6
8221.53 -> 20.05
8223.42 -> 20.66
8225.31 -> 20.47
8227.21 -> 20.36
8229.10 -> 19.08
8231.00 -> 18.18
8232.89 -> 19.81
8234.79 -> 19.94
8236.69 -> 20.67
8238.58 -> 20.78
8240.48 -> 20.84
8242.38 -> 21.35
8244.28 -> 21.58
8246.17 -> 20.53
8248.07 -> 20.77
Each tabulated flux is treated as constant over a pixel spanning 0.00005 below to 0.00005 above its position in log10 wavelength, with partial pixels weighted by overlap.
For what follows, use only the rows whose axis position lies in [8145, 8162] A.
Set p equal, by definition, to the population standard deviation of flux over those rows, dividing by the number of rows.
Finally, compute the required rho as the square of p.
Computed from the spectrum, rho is 0.7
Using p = 0.8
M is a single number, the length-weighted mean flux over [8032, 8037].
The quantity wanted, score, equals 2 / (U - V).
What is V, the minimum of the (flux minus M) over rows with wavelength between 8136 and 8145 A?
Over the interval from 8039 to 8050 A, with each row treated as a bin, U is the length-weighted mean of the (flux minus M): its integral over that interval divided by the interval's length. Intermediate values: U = 0.5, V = 0.2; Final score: 6.6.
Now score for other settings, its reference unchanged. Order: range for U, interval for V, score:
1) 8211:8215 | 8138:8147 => -4.1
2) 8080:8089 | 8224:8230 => 0.7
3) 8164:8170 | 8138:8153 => -9.5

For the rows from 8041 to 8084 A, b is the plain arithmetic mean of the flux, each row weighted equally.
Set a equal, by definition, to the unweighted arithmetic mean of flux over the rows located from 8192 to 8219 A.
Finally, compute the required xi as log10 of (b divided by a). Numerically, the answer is 0.00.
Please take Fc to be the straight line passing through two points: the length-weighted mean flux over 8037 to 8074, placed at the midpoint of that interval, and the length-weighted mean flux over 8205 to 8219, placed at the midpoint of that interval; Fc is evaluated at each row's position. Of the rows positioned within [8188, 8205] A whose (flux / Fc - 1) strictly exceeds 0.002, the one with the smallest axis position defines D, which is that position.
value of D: 8189.41 A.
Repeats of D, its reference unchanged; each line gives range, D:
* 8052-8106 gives 8062.18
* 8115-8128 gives 8116.20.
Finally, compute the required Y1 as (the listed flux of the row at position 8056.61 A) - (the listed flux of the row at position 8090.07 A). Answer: -0.5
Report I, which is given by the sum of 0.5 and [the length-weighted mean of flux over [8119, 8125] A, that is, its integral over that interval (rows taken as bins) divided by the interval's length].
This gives 22.8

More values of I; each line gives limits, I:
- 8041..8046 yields 22.7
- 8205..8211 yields 21.5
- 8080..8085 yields 22.9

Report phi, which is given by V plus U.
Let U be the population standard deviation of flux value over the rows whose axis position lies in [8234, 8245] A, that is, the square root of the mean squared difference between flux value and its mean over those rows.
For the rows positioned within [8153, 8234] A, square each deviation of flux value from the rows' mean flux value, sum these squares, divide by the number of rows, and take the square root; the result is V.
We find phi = 1.96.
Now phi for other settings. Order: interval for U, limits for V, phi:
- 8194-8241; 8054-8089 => 2.09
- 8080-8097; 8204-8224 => 1.83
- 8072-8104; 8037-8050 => 2.05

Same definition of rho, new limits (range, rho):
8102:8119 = 0.4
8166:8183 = 1.6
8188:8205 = 2.1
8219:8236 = 0.5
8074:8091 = 1.0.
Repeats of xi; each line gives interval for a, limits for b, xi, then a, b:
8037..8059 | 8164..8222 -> 0.01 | 21.1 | 21.5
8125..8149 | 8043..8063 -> -0.02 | 22.0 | 21.0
